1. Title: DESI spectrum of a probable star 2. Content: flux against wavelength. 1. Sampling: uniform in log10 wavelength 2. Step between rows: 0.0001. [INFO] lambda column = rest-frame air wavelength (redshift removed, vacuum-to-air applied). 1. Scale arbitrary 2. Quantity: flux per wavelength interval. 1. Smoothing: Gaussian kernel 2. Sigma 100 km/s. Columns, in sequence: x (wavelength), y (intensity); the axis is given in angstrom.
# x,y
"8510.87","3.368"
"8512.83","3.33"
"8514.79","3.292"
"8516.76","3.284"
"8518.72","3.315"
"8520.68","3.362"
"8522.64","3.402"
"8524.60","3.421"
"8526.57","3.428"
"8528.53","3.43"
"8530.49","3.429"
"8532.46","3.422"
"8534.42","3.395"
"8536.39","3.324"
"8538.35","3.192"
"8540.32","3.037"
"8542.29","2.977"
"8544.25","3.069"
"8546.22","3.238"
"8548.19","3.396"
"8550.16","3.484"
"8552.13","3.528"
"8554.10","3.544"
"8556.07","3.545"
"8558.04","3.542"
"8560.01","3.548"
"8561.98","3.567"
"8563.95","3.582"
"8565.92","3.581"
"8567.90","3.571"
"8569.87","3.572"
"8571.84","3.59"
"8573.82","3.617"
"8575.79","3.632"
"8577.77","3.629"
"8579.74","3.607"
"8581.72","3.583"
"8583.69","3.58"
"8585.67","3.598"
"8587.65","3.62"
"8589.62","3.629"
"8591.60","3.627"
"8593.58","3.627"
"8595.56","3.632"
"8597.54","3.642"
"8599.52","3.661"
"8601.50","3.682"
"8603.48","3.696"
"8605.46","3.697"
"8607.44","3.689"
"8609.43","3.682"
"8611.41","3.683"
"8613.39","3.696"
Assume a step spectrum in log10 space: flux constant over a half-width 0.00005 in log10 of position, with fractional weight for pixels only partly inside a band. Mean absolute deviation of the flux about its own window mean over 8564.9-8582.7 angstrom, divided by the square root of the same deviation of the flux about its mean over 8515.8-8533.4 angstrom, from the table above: 0.097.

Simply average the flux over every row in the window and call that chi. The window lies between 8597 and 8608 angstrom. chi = 3.68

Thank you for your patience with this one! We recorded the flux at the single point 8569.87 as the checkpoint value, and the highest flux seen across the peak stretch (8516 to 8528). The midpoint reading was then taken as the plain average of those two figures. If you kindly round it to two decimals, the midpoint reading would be 3.50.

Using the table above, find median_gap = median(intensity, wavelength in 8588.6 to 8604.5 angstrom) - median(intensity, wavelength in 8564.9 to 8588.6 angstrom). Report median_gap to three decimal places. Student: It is 0.043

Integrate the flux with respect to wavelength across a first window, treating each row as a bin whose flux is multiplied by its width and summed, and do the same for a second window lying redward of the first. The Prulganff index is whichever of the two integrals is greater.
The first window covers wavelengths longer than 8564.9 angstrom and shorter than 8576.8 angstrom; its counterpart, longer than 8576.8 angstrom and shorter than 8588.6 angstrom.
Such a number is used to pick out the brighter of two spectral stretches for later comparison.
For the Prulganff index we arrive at 42.7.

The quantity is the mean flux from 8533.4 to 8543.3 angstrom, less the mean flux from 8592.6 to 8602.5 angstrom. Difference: -0.46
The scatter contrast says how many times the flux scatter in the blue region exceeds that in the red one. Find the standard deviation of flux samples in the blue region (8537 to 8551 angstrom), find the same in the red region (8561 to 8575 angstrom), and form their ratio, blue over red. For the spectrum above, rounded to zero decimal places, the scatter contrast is 11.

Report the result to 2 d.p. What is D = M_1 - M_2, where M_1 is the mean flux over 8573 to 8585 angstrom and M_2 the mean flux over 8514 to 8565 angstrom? 0.23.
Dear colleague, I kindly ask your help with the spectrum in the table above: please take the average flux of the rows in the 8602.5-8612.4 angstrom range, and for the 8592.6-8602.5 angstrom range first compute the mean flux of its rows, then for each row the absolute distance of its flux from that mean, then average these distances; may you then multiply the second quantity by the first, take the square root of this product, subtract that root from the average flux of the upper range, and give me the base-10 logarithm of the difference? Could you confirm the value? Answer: 0.535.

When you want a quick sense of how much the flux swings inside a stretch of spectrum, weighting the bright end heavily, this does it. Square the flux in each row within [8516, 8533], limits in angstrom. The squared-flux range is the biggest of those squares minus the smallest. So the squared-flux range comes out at 1.0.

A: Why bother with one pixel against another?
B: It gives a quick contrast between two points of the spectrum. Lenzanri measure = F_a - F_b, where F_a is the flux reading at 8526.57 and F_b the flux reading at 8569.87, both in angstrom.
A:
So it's -0.14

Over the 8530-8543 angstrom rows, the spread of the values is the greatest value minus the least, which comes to 0.45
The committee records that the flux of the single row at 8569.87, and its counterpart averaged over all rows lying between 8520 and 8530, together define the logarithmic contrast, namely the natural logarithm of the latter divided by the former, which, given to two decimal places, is -0.05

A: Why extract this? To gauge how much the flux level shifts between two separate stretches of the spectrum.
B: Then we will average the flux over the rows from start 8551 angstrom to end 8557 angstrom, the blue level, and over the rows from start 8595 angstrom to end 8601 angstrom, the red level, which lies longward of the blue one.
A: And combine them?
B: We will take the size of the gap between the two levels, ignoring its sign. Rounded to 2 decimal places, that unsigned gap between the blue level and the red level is 0.11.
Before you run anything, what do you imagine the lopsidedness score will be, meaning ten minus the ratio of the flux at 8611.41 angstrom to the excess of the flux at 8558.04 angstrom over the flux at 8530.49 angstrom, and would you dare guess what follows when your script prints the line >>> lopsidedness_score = -23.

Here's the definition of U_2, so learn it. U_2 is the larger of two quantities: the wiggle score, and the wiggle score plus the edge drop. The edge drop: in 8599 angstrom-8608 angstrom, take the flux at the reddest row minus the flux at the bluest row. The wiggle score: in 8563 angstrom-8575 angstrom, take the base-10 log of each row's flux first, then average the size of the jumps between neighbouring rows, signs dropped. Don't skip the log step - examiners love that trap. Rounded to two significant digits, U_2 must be 0.029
